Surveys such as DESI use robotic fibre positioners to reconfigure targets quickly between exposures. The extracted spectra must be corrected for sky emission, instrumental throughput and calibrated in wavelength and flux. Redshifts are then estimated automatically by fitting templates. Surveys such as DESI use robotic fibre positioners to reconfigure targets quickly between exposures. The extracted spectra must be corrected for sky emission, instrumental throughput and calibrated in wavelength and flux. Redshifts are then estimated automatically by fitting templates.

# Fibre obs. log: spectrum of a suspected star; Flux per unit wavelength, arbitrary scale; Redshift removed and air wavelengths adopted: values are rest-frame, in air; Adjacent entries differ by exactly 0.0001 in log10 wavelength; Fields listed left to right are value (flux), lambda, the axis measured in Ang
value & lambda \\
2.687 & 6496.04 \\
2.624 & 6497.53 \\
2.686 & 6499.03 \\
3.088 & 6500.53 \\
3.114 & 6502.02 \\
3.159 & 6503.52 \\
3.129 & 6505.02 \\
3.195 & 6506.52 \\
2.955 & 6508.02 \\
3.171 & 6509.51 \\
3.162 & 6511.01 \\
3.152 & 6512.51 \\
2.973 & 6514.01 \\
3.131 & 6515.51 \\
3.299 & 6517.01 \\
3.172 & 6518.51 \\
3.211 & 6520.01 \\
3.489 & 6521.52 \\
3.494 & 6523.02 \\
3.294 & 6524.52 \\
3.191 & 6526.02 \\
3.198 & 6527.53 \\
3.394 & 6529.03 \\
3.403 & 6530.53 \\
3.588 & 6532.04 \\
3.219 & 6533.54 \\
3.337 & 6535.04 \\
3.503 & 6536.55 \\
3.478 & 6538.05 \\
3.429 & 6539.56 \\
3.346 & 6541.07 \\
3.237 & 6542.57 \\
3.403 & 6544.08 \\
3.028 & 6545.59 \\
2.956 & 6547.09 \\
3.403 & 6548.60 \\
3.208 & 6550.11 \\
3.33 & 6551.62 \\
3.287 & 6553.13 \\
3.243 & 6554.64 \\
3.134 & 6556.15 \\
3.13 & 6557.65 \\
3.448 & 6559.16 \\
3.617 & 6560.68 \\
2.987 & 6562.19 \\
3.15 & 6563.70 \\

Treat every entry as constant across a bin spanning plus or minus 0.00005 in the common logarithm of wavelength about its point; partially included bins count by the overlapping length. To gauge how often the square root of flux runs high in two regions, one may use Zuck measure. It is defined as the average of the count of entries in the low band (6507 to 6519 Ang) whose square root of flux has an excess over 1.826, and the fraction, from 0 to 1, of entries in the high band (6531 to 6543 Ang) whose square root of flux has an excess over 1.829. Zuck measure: 0.31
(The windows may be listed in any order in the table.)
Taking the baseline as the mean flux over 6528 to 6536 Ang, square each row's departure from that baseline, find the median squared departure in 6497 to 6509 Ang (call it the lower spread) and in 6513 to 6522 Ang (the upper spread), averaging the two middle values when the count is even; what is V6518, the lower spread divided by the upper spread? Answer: 2.1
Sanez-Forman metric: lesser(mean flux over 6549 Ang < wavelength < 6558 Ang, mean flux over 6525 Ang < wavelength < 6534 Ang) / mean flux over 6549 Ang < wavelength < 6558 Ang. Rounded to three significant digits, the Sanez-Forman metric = 1.00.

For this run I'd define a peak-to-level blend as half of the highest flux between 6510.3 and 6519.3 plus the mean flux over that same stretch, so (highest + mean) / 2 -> 3.22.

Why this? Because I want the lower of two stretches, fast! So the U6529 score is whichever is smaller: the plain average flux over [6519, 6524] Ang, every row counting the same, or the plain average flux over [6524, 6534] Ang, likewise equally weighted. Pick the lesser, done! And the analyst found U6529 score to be 3.33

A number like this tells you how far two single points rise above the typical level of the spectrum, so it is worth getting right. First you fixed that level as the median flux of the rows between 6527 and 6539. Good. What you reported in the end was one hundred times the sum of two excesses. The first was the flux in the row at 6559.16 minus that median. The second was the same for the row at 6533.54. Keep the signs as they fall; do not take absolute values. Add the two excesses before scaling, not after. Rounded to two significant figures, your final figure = -13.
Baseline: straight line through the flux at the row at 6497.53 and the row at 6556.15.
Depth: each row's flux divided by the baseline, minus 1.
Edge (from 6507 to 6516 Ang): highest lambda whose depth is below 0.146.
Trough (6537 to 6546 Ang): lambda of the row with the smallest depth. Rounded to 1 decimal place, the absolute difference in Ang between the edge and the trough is 30.1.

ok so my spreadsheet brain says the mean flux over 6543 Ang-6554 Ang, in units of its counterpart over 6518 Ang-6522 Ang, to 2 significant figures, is 0.98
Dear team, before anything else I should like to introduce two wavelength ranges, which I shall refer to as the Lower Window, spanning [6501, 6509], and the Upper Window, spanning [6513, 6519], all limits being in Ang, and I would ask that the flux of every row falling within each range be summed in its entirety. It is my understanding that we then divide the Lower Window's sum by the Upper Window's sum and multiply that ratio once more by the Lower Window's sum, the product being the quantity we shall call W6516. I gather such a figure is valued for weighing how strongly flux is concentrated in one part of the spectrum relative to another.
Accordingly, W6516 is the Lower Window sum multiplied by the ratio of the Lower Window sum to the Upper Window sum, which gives 19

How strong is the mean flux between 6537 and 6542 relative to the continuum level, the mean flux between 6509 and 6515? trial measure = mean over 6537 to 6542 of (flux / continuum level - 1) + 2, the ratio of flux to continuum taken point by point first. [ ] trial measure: 2.10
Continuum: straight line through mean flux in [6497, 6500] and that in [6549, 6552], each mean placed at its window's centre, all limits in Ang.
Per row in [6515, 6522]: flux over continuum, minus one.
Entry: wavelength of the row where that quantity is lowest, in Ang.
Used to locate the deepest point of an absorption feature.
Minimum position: 6515.51 Ang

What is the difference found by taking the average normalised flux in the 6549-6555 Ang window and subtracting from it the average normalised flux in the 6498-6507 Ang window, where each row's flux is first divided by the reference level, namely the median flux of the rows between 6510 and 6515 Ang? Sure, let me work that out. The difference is 0.07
